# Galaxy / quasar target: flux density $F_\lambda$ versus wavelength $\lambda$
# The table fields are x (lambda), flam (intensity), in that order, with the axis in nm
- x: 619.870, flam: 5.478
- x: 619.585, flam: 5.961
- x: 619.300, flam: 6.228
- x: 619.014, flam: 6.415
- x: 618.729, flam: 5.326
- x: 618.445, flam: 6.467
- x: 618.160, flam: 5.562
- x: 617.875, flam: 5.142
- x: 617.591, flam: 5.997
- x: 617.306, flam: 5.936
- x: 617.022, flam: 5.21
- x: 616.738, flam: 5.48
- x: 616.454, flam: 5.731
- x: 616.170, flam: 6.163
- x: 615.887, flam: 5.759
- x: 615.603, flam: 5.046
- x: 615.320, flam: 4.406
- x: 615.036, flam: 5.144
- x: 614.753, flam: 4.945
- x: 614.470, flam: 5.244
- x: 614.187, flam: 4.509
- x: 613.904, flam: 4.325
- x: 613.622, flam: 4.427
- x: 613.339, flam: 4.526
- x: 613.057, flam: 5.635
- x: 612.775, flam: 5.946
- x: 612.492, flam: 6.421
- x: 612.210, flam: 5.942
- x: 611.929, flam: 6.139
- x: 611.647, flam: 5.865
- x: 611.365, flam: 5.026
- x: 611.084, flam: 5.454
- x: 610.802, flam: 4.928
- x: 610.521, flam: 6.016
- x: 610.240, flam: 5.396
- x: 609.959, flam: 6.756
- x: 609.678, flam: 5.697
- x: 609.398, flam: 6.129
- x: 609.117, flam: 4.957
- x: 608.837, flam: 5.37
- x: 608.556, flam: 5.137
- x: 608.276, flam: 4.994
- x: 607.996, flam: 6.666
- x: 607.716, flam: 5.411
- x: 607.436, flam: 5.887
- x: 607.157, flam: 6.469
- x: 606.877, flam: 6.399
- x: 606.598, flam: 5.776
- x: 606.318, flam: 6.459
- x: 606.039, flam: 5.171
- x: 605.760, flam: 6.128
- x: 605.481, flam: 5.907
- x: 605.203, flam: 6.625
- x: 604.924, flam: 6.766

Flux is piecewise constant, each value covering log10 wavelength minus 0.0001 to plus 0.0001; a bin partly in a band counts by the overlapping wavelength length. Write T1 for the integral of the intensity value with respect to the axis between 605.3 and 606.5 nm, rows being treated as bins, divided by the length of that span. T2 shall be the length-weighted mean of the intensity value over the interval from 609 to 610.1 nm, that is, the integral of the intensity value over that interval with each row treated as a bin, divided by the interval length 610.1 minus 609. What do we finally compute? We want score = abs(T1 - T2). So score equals 0.0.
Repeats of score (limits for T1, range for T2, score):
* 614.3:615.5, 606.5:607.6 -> 1.2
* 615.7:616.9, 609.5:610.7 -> 0.2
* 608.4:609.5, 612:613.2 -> 0.6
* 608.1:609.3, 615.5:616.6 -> 0.5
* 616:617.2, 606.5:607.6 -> 0.5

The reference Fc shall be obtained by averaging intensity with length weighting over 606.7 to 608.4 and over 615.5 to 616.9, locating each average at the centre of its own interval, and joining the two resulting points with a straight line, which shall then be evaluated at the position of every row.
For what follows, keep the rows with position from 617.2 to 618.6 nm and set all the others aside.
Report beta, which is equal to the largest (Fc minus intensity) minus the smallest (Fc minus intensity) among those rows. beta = 1.35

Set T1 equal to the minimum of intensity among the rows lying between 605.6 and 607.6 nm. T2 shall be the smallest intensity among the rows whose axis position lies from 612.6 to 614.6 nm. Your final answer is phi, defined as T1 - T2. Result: 0.8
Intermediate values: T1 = 5.171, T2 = 4.325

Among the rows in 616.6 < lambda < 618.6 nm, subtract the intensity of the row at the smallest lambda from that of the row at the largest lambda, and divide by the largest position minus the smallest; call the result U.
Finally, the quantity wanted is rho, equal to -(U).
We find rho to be -0.58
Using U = 0.58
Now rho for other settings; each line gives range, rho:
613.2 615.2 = -0.36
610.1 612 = -0.44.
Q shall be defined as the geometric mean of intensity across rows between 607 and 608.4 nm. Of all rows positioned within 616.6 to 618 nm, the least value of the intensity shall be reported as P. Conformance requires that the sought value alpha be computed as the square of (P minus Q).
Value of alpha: 0.5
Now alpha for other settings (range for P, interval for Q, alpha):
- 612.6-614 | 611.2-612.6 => 2.4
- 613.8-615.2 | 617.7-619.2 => 2.0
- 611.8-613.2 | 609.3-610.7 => 0.1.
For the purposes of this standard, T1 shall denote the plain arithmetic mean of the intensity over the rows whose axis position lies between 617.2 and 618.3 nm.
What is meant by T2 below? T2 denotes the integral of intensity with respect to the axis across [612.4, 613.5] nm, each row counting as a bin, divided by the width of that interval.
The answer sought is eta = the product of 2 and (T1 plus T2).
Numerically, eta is 22.5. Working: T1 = 5.66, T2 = 5.57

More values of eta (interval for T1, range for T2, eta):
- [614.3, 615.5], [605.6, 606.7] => 21.6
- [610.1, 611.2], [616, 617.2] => 22.2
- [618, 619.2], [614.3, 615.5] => 21.7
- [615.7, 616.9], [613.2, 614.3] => 20.5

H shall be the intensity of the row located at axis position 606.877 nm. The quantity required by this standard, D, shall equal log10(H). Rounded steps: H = 6.399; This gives 0.806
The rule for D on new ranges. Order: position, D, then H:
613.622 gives 0.646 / 4.427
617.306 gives 0.773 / 5.936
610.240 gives 0.732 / 5.396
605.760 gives 0.787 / 6.128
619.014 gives 0.807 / 6.415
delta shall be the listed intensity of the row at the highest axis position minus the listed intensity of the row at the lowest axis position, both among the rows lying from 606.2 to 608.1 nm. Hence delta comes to 0.2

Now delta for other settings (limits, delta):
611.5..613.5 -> -1.3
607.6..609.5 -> 0.7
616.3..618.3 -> -0.2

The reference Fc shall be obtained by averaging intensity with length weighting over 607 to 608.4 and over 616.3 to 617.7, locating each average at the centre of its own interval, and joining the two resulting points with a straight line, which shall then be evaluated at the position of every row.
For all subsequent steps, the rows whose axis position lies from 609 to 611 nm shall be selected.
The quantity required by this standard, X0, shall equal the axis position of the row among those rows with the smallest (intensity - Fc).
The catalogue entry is 609.117 nm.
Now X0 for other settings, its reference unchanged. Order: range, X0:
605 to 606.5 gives 606.039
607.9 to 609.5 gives 609.117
